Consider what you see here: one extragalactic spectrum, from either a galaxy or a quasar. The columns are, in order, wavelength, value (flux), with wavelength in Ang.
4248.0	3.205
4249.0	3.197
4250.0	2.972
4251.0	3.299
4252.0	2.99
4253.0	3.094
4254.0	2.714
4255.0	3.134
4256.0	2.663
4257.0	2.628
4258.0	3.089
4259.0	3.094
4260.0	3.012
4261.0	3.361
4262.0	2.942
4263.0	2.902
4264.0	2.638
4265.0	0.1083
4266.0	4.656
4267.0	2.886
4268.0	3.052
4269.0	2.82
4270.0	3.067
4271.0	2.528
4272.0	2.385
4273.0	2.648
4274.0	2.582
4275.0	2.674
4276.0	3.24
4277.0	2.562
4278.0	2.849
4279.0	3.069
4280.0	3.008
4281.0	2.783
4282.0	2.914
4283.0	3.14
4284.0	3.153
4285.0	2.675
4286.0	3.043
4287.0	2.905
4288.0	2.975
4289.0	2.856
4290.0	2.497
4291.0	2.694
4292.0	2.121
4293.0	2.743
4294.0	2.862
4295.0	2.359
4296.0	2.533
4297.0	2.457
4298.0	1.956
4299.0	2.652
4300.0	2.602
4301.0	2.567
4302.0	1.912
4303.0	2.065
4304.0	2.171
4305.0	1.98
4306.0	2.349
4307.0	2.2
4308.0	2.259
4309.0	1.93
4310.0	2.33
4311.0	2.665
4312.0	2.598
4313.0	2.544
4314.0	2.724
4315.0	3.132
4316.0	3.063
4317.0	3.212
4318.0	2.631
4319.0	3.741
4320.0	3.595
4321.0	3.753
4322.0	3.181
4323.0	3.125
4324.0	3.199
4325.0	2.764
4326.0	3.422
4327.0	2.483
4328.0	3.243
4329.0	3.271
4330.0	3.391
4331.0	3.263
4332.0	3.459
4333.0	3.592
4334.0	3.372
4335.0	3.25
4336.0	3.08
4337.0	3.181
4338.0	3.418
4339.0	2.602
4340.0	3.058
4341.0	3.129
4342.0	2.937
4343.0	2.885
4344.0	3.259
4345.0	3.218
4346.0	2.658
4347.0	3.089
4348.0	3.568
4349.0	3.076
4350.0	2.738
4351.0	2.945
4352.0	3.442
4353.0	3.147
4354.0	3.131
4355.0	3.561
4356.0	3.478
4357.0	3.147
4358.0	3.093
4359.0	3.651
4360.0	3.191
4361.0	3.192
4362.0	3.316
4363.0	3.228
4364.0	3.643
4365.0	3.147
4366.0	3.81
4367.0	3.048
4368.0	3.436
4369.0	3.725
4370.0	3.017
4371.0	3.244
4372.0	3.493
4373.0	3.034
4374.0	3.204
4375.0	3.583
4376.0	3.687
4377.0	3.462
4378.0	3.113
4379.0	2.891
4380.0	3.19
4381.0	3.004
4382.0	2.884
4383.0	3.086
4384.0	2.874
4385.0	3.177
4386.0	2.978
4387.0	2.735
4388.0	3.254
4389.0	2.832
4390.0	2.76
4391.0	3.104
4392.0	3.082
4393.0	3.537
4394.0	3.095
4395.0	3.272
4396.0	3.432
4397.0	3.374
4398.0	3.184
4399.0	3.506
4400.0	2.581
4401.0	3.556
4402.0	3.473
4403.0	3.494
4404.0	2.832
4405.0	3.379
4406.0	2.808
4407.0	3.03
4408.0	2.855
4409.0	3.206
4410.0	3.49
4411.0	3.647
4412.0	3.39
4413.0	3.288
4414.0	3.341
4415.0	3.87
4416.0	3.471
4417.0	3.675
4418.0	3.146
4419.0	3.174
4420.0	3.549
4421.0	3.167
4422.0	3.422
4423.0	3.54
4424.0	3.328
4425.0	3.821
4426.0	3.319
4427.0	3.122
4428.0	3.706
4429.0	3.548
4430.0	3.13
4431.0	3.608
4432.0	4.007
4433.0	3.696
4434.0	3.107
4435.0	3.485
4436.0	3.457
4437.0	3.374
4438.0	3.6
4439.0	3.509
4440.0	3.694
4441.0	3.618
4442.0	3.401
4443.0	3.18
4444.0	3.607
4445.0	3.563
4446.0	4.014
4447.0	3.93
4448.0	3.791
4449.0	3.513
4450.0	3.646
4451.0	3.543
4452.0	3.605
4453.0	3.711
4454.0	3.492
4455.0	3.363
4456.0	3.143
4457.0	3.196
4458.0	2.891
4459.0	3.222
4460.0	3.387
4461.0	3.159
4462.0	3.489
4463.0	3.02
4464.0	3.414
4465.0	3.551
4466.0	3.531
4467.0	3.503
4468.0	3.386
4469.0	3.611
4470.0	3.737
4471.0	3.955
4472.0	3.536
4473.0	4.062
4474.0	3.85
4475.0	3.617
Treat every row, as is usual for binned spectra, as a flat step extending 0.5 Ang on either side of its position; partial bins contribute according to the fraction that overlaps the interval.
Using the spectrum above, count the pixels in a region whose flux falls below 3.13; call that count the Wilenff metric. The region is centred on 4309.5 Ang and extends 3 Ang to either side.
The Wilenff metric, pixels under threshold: 6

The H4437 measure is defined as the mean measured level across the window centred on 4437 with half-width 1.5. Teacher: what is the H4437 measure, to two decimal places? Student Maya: 3.48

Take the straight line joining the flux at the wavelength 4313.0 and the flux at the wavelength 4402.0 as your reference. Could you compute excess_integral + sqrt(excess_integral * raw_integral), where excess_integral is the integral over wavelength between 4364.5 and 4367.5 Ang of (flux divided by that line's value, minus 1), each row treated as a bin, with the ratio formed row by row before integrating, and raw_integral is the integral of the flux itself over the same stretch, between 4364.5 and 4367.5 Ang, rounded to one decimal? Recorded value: 1.7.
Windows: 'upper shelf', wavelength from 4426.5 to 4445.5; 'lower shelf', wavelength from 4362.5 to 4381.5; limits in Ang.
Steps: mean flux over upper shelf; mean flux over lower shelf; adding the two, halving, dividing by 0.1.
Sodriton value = 34.0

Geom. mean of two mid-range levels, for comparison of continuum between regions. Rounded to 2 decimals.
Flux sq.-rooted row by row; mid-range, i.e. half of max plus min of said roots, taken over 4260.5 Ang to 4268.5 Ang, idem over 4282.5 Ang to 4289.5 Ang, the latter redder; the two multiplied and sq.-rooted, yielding 1.46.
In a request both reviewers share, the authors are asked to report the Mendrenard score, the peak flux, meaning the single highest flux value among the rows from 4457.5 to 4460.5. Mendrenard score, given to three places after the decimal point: 3.387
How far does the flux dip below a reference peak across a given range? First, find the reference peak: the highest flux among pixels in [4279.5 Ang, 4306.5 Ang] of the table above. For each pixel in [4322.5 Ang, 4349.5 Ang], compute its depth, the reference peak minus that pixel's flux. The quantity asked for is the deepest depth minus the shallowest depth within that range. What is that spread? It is 1.1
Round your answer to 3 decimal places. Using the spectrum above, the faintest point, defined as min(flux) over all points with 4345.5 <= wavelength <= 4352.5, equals 2.658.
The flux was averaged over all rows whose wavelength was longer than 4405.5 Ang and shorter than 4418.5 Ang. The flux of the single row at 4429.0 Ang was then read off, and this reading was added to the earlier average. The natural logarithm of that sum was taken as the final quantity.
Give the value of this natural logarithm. 1.93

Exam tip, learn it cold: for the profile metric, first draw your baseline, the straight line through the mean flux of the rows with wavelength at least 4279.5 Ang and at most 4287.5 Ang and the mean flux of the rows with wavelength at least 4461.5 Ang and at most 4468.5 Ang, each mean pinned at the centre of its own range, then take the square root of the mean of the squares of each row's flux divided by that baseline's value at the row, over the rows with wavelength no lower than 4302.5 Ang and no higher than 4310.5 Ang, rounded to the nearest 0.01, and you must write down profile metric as 0.72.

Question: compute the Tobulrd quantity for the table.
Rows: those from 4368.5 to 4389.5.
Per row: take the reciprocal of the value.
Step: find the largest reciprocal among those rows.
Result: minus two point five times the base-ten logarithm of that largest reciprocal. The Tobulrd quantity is 1.09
